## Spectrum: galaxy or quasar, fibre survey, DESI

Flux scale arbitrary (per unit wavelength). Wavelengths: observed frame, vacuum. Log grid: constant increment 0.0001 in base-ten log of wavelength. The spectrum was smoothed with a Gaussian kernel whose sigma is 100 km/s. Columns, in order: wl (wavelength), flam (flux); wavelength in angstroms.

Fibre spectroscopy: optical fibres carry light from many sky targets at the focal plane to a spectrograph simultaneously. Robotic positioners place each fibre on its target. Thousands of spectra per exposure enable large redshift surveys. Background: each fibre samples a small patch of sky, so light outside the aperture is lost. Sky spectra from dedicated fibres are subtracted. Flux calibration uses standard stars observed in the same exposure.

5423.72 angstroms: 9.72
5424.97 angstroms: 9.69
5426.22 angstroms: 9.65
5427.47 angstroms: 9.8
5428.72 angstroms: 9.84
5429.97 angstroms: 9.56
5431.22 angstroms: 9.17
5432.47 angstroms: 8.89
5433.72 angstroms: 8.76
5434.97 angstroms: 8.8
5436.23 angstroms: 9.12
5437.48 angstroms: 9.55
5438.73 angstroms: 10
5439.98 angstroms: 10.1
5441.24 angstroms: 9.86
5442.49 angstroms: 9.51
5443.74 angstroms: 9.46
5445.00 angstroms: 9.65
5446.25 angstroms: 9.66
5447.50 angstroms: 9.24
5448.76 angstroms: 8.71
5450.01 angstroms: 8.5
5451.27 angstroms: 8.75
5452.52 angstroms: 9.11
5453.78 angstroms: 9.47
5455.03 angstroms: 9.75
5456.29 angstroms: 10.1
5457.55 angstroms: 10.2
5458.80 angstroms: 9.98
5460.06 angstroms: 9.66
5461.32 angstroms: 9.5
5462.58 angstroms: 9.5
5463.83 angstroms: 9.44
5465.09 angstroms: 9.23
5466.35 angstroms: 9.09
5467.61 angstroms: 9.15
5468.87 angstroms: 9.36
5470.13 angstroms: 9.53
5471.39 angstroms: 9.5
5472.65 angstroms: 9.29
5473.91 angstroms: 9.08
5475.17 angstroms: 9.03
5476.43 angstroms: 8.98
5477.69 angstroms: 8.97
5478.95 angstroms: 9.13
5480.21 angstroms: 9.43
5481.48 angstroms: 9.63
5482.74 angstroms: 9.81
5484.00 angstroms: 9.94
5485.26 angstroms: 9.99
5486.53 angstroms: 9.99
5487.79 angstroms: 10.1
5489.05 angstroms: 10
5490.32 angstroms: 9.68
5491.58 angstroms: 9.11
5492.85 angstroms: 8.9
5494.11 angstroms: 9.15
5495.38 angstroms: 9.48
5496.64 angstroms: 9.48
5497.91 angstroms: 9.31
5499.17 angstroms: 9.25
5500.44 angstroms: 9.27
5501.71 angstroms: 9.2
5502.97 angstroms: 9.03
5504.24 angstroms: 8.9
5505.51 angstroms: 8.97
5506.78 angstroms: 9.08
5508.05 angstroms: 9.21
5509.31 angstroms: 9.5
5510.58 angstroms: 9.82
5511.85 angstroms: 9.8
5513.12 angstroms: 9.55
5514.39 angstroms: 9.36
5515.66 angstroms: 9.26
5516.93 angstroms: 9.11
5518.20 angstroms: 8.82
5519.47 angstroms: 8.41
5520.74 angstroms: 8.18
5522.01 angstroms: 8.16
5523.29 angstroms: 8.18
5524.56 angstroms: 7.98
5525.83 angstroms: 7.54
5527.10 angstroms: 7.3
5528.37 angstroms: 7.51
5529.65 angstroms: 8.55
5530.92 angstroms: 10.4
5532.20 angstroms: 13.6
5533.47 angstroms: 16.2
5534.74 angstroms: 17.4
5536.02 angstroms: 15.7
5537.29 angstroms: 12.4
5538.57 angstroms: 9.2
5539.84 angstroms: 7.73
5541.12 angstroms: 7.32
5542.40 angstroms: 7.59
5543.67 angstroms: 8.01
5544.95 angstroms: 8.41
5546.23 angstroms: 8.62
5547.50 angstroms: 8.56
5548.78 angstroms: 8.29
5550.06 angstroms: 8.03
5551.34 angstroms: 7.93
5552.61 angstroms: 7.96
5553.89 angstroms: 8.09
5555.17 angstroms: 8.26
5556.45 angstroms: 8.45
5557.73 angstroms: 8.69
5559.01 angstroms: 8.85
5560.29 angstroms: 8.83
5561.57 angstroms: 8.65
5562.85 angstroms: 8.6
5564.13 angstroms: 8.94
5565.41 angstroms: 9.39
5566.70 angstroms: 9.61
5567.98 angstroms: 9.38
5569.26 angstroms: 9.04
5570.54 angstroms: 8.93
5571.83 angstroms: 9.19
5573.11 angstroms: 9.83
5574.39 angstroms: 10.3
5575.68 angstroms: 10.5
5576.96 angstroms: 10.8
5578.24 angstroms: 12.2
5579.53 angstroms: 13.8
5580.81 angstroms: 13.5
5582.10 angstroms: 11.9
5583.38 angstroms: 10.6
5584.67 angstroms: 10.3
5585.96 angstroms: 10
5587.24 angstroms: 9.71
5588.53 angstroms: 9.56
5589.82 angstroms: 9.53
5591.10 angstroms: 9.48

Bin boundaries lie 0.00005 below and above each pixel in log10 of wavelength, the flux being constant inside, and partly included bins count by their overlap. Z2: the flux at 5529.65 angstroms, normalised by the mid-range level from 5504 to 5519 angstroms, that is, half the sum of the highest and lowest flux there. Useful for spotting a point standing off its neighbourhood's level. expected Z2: 0.92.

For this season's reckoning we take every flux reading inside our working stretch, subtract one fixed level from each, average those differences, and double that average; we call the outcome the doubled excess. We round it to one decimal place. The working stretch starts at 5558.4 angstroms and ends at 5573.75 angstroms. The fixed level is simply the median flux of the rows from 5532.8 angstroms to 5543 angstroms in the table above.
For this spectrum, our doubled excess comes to -3.4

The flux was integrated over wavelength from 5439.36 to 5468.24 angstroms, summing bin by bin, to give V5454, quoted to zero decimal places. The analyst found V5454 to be 273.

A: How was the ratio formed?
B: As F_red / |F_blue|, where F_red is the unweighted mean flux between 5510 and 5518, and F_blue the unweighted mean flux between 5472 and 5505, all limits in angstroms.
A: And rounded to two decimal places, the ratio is 1.01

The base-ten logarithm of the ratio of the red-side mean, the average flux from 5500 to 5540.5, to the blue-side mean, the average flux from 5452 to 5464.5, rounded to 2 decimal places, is 0.01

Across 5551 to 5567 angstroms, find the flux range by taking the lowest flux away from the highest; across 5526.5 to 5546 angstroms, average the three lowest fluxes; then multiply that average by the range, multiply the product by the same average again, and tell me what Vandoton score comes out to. 91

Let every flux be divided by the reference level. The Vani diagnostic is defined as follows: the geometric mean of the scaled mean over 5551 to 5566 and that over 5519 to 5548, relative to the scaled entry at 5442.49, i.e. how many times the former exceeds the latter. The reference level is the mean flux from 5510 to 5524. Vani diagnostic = 0.96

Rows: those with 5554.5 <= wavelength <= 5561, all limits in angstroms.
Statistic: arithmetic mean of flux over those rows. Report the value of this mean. 8.6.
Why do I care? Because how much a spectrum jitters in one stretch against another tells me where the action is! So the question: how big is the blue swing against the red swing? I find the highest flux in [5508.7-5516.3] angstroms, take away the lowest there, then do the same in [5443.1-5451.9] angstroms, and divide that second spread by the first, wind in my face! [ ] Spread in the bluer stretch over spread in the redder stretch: 2.1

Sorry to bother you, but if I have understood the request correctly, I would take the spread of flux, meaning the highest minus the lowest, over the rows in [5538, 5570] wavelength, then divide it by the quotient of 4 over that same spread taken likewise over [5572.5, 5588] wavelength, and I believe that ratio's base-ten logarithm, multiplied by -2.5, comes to -0.9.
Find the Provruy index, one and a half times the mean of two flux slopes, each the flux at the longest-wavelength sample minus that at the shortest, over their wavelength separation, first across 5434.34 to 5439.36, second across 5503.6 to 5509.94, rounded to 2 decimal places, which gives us 0.33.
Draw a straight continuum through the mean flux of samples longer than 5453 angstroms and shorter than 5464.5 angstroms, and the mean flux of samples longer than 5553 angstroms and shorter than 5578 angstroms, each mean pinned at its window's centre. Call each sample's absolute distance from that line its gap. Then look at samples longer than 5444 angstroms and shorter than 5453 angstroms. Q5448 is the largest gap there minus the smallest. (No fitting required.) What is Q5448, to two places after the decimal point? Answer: 1.14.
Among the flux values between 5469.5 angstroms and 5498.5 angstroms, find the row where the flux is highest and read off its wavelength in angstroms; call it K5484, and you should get 5487.79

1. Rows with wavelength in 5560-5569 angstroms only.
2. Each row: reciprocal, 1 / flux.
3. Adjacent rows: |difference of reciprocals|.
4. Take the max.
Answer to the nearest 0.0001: 0.0054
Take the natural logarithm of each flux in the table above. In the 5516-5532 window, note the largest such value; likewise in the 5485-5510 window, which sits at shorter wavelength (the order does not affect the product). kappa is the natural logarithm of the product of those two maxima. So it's 1.69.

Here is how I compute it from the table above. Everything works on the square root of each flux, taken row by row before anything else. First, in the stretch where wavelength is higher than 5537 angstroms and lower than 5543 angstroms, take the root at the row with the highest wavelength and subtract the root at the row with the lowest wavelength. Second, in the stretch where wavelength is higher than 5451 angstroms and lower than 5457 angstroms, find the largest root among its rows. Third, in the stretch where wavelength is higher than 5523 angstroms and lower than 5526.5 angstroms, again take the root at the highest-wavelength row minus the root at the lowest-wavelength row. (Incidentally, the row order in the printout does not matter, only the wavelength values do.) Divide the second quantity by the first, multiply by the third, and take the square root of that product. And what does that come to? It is 0.7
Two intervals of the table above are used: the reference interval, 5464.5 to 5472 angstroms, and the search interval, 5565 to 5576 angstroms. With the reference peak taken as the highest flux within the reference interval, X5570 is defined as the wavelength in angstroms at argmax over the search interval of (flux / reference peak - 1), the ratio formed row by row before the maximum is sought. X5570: 5575.68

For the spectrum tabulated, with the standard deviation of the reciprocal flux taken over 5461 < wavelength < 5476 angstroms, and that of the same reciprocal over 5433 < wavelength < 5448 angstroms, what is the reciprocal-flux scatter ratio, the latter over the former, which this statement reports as 2.24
